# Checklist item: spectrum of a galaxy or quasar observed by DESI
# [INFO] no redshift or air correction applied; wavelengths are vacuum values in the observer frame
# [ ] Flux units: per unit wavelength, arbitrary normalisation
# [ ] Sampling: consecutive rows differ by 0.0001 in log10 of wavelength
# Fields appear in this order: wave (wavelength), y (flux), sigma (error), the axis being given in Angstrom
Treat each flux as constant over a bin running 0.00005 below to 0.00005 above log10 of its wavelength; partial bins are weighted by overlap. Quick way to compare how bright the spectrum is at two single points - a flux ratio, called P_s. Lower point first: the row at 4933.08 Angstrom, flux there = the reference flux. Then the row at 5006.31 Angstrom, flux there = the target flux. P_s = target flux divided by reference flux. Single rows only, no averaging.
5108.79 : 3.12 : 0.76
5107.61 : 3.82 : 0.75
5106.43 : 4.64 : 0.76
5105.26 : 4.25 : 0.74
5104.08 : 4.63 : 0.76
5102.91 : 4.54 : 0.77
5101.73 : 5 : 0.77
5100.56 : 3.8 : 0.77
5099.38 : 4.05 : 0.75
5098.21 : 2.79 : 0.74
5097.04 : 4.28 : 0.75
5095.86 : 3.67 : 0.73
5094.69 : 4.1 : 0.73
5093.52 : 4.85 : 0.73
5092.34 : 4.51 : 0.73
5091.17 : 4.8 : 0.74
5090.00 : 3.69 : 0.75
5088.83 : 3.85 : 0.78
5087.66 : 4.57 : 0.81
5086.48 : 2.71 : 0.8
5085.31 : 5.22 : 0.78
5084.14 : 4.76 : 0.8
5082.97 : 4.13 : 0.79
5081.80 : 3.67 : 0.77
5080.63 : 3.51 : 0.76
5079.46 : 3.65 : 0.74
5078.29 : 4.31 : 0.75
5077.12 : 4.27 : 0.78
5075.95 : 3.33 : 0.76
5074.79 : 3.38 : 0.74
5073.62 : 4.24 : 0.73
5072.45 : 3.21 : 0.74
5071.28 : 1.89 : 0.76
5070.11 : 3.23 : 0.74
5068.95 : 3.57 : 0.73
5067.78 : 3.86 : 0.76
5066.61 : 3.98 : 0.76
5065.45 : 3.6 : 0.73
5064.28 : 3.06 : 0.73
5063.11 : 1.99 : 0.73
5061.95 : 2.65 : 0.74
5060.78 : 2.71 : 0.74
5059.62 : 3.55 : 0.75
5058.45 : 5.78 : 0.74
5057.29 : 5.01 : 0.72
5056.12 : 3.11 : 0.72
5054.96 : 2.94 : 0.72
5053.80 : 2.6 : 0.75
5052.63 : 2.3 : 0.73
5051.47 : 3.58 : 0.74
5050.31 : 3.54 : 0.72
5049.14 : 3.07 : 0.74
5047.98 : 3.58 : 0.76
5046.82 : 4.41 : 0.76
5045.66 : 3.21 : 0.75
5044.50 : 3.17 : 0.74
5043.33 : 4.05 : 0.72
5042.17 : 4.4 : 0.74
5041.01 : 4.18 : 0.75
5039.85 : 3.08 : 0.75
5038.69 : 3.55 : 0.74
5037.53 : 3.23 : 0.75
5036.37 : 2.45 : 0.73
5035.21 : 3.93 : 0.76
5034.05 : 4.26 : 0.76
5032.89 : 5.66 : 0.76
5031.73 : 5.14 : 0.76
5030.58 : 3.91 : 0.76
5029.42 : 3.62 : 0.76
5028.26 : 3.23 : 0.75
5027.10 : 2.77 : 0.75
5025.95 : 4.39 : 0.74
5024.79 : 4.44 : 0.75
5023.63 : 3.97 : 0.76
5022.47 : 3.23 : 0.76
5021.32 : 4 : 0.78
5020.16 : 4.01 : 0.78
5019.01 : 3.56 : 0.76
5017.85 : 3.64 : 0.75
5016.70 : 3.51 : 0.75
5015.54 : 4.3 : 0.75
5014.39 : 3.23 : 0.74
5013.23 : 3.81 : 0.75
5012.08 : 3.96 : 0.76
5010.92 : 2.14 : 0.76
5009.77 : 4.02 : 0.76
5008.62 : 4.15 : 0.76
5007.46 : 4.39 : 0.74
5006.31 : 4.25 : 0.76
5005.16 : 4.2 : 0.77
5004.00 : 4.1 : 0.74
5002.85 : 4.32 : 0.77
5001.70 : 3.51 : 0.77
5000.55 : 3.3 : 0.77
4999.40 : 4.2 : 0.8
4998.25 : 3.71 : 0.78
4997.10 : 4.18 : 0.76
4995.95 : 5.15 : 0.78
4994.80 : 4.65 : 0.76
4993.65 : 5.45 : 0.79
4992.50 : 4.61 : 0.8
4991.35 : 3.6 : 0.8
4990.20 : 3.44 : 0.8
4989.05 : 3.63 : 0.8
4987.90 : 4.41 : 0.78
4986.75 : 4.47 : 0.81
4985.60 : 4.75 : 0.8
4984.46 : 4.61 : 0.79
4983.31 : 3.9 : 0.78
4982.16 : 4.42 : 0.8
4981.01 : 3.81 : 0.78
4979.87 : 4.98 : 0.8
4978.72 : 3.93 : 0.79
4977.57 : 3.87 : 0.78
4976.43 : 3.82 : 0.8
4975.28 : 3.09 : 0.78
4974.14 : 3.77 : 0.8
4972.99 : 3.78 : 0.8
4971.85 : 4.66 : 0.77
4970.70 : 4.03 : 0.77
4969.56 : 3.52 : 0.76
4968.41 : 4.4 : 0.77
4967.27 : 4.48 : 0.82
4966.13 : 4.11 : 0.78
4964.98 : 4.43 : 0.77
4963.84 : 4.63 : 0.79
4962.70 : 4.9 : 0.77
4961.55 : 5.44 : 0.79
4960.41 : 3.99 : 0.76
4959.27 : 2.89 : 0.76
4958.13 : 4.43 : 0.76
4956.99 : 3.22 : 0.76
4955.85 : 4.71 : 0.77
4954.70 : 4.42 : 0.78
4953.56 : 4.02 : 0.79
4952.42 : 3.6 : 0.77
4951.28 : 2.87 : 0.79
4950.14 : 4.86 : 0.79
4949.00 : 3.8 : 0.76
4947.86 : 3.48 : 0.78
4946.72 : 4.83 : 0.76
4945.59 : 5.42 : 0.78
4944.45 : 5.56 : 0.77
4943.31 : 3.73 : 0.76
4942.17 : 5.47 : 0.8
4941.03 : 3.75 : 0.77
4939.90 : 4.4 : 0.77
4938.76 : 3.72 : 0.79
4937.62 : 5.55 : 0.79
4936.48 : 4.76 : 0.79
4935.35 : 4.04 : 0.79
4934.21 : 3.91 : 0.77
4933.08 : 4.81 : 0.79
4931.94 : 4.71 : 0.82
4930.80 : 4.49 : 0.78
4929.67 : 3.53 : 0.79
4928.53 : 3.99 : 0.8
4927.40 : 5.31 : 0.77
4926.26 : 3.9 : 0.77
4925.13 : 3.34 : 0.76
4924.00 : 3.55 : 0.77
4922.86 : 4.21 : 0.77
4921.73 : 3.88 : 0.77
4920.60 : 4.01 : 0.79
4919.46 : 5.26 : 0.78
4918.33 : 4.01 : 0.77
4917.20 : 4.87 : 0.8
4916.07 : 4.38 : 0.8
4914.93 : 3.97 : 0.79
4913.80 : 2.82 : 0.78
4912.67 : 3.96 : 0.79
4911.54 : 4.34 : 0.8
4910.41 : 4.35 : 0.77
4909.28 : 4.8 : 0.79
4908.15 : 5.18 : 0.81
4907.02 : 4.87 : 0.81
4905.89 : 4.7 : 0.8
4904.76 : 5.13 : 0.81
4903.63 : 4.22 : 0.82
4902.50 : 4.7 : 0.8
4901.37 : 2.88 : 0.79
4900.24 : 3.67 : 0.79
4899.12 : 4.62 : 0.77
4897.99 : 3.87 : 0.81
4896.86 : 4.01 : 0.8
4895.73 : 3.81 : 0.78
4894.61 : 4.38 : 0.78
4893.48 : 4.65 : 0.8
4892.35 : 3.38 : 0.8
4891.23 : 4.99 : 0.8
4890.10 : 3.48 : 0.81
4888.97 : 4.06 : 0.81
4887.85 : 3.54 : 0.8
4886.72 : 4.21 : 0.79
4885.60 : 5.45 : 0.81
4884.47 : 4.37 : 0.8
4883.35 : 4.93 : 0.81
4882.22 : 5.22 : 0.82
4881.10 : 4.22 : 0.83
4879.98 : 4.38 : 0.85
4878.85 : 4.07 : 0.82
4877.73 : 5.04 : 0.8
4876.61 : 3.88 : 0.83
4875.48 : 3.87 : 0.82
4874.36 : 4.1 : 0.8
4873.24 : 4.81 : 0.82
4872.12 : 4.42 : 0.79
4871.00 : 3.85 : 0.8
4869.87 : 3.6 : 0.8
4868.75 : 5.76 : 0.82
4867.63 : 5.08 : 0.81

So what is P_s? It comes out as 0.88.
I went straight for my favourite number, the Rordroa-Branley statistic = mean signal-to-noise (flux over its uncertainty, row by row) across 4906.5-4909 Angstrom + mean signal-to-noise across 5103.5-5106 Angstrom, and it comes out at 12.1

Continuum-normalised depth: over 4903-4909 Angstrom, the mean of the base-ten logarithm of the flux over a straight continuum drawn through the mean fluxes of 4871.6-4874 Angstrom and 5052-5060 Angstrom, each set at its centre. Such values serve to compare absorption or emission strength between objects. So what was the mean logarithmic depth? 0.04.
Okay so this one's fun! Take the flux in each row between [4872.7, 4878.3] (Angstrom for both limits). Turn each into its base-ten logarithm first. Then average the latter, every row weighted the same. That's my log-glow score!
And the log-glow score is 0.635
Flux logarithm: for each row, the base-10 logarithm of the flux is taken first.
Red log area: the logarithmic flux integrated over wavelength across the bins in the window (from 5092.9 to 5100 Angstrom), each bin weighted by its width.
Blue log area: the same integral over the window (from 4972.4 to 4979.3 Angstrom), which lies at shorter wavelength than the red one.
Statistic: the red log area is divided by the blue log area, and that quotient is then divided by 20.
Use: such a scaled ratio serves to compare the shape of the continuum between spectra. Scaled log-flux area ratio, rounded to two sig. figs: 0.053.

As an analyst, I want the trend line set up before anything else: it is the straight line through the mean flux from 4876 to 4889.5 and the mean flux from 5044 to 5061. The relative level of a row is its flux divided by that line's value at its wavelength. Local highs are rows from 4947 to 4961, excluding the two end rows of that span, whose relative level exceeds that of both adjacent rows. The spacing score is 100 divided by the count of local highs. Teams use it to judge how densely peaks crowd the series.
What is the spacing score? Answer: 33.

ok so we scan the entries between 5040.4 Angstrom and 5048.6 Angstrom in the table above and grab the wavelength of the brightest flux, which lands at 5046.82 Angstrom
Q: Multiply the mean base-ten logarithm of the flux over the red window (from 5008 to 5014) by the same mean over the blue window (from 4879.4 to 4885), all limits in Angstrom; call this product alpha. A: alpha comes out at 0.362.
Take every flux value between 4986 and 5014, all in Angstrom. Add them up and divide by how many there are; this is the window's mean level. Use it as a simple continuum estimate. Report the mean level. 4.07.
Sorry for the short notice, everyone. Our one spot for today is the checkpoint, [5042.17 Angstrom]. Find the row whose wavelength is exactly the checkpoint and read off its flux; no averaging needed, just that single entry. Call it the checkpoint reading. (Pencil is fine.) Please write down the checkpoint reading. 4.4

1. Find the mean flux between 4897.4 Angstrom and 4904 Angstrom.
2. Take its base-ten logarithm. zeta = 0.601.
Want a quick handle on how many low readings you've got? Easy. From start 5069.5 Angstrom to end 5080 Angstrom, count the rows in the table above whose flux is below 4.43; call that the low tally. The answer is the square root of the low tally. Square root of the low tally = 3.00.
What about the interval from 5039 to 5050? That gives 3.00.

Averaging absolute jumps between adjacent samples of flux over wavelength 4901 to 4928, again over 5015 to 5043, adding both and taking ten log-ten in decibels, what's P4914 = 1.0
